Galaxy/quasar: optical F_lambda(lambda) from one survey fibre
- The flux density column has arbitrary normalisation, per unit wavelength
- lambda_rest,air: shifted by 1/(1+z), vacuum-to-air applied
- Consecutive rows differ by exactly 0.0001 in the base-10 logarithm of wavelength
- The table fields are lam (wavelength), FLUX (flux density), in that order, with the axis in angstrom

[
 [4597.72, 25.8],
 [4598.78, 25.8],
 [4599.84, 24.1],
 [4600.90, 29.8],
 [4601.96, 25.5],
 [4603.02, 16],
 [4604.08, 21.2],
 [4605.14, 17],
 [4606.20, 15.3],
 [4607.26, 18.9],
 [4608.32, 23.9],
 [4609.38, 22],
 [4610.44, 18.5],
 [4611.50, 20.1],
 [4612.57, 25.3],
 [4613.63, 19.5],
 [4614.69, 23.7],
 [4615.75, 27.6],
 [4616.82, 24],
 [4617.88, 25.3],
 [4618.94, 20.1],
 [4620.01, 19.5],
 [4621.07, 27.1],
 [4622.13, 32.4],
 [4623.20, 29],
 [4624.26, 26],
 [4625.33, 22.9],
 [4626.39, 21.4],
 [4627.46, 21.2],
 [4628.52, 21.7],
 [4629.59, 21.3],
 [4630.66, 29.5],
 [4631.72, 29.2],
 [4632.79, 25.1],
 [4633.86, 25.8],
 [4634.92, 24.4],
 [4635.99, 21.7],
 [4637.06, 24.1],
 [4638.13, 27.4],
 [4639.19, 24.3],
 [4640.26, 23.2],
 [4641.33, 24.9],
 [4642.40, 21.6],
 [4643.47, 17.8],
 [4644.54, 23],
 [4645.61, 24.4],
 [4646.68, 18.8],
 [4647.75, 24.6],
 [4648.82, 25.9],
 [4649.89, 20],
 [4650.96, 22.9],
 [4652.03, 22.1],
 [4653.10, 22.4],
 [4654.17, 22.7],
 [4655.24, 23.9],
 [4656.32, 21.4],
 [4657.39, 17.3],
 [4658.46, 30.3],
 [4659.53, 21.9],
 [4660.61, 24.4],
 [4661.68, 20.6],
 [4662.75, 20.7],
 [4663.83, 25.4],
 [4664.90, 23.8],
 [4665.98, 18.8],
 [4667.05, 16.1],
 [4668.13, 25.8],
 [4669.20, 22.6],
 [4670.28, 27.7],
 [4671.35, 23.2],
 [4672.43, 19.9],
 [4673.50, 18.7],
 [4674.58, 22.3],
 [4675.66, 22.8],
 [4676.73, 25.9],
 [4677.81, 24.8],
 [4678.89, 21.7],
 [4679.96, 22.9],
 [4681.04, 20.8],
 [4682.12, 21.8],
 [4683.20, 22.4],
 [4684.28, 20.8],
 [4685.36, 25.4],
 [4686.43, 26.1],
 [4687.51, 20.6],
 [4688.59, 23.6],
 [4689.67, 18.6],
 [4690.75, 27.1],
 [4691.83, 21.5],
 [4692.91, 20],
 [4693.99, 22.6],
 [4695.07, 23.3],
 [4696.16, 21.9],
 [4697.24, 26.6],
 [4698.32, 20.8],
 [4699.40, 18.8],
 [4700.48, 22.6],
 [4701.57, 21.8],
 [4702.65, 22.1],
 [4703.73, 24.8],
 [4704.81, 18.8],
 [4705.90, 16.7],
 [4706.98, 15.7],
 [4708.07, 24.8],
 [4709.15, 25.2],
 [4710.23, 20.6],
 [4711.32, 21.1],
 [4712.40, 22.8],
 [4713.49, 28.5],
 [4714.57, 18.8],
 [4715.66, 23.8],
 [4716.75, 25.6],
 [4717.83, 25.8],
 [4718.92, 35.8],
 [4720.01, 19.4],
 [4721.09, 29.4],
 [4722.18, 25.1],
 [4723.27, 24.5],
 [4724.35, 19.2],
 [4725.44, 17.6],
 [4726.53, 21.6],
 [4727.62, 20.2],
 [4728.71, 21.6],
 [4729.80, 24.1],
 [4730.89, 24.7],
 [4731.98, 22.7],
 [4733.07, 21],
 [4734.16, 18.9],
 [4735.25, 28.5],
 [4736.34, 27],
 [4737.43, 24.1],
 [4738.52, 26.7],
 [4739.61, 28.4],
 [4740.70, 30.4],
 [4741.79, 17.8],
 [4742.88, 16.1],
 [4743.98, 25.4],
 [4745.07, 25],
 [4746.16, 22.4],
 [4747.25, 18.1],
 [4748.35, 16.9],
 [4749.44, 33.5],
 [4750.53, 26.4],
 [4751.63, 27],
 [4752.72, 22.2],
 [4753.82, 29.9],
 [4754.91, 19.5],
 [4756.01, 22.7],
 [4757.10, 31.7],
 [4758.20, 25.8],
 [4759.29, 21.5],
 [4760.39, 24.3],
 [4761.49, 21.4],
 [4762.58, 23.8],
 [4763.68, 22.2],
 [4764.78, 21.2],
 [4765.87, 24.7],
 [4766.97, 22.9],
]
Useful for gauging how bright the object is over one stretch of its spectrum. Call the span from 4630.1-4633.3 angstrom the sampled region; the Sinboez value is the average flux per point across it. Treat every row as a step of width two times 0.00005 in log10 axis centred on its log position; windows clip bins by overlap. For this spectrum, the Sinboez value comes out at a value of 27.9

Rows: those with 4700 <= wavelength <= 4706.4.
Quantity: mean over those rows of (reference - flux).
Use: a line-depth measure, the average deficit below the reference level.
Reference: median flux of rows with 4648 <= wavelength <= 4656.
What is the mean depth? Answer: 1.6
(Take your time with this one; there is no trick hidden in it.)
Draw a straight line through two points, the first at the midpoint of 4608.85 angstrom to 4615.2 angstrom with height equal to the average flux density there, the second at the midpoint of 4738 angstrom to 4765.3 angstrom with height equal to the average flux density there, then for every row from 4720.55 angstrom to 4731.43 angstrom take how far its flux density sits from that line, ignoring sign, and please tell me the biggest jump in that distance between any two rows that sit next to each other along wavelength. 4.3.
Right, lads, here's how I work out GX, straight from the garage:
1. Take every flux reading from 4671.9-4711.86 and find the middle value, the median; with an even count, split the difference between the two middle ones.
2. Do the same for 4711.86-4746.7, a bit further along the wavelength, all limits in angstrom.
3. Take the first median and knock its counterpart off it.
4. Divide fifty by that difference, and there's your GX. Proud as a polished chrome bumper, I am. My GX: -23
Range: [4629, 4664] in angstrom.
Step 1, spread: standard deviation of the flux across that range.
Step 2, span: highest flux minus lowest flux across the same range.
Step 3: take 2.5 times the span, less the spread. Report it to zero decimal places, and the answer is 29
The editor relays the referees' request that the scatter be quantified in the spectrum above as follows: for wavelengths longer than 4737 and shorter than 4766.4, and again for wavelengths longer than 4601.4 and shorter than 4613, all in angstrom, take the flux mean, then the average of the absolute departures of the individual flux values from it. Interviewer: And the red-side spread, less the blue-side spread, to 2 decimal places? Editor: 0.51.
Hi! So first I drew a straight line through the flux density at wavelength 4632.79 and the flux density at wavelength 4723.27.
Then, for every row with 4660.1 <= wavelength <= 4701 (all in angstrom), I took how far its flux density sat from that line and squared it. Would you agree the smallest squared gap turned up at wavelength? 4677.81 angstrom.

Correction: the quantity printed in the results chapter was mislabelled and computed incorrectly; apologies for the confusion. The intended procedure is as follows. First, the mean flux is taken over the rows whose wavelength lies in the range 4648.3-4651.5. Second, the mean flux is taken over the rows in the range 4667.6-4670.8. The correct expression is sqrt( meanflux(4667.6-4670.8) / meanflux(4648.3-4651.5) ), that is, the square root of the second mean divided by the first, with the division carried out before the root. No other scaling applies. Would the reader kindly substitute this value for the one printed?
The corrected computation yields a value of 1.05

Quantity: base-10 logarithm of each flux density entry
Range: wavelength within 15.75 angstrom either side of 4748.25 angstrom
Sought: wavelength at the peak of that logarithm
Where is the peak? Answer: 4749.44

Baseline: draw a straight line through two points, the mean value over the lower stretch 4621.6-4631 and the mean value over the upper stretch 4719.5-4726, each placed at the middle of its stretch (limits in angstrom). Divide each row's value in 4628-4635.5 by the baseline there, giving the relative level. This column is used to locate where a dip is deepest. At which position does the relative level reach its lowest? 4629.59 angstrom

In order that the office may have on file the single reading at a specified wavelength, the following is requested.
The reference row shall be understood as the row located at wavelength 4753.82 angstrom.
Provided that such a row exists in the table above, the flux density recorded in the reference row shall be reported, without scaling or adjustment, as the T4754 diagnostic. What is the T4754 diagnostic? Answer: 29.9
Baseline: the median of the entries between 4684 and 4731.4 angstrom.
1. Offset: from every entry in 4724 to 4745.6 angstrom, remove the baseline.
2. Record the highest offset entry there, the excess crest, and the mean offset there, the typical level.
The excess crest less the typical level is 7.3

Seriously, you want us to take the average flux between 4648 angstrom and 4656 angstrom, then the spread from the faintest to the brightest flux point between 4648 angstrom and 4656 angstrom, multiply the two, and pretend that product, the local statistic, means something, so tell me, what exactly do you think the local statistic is 135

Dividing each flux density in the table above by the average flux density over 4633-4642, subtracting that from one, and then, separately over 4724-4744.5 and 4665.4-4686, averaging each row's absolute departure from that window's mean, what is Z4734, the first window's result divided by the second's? 1.63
